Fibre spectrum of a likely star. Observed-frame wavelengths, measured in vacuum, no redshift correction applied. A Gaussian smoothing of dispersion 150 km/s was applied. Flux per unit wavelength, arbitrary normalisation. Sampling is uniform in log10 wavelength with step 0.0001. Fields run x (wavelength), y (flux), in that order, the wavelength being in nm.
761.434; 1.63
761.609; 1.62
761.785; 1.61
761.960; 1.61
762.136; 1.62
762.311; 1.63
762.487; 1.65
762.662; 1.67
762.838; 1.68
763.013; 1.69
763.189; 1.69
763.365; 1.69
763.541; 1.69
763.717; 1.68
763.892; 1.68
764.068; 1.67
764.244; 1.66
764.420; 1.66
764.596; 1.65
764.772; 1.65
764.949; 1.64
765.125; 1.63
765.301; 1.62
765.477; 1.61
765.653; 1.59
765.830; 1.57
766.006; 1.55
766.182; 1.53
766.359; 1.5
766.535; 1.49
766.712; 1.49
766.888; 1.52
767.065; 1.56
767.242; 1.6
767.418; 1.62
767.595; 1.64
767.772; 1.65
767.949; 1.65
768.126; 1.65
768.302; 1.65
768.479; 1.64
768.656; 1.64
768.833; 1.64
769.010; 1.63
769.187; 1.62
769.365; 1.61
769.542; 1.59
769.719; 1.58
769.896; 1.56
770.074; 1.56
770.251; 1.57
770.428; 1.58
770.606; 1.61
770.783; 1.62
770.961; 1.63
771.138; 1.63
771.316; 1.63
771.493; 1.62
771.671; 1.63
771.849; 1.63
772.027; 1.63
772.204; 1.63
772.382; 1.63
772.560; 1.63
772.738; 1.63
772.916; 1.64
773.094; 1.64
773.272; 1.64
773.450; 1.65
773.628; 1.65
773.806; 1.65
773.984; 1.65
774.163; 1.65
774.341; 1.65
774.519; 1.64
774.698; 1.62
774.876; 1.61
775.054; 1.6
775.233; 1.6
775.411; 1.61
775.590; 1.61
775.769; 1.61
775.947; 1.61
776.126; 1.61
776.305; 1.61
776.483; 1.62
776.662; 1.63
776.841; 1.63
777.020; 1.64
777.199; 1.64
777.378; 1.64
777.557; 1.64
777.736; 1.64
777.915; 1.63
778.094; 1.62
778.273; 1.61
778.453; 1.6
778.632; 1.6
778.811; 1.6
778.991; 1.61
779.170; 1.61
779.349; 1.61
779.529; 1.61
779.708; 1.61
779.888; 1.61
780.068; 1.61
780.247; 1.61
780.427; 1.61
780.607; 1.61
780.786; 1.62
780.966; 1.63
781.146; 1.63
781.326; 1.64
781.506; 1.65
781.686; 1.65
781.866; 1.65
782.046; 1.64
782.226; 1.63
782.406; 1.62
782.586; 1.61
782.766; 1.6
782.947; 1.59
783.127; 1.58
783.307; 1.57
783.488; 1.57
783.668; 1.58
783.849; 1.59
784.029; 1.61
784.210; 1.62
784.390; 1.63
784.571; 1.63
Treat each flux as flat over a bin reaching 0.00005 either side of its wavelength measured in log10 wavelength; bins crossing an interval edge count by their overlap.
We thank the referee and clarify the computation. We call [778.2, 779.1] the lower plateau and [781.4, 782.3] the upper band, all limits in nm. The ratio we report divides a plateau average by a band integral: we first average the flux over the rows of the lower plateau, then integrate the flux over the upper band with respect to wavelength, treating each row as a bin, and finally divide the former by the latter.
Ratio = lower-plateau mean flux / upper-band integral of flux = 1.08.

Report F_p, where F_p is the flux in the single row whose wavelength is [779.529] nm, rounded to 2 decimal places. 1.61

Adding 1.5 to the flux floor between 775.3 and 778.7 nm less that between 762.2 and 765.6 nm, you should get 1.49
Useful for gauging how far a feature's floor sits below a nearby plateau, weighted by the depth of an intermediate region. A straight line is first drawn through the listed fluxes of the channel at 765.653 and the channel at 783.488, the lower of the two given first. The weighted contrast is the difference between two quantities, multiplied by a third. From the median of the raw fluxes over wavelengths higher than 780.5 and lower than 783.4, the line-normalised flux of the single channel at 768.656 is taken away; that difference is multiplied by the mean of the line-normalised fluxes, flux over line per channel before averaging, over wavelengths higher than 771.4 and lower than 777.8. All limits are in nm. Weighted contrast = 0.61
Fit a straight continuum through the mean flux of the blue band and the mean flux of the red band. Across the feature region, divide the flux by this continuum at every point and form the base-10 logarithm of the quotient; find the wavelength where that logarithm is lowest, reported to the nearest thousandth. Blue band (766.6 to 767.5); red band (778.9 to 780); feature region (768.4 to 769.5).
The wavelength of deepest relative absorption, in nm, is 769.365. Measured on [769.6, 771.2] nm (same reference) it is 770.074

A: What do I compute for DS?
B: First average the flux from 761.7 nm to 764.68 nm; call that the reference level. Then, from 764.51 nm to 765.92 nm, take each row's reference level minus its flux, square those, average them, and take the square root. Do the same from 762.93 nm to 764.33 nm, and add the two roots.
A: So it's 0.072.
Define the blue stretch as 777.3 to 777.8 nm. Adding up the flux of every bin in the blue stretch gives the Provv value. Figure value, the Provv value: 4.92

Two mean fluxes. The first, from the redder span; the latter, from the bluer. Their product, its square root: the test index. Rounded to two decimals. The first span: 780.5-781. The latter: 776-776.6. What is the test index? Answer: 1.62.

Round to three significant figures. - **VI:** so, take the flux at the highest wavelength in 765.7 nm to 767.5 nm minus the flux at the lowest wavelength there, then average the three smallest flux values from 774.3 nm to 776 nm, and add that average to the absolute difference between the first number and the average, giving 3.16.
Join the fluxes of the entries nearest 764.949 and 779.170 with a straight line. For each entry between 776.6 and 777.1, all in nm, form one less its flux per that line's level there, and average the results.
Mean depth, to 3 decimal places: -0.011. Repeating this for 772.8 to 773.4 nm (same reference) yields -0.011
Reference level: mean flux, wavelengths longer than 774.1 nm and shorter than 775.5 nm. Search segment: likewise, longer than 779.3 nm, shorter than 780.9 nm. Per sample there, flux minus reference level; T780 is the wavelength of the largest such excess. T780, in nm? 780.786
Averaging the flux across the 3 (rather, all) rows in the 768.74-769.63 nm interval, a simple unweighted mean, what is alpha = 1.62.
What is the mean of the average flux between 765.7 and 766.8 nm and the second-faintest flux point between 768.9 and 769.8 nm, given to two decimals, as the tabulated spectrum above 1.56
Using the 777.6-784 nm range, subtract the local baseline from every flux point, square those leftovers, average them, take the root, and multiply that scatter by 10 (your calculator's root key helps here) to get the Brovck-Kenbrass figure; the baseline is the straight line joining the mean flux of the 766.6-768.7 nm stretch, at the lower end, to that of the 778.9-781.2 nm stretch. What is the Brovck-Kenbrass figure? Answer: 0.21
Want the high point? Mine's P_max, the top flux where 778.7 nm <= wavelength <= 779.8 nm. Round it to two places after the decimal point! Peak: 1.61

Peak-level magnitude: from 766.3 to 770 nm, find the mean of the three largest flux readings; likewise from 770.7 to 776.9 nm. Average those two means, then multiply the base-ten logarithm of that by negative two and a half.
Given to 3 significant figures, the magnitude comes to -0.544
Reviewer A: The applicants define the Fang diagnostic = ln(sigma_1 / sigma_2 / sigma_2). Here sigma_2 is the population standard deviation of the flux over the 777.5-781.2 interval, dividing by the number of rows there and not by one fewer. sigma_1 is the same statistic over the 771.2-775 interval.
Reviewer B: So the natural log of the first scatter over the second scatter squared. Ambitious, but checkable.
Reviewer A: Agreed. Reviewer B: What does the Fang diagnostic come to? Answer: 4.40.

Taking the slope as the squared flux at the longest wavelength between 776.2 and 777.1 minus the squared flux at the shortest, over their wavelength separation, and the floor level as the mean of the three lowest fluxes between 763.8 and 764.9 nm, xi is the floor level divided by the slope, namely 12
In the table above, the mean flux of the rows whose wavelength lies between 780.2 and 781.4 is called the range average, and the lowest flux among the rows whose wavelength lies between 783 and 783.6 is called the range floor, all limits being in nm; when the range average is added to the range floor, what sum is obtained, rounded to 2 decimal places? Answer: 3.19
